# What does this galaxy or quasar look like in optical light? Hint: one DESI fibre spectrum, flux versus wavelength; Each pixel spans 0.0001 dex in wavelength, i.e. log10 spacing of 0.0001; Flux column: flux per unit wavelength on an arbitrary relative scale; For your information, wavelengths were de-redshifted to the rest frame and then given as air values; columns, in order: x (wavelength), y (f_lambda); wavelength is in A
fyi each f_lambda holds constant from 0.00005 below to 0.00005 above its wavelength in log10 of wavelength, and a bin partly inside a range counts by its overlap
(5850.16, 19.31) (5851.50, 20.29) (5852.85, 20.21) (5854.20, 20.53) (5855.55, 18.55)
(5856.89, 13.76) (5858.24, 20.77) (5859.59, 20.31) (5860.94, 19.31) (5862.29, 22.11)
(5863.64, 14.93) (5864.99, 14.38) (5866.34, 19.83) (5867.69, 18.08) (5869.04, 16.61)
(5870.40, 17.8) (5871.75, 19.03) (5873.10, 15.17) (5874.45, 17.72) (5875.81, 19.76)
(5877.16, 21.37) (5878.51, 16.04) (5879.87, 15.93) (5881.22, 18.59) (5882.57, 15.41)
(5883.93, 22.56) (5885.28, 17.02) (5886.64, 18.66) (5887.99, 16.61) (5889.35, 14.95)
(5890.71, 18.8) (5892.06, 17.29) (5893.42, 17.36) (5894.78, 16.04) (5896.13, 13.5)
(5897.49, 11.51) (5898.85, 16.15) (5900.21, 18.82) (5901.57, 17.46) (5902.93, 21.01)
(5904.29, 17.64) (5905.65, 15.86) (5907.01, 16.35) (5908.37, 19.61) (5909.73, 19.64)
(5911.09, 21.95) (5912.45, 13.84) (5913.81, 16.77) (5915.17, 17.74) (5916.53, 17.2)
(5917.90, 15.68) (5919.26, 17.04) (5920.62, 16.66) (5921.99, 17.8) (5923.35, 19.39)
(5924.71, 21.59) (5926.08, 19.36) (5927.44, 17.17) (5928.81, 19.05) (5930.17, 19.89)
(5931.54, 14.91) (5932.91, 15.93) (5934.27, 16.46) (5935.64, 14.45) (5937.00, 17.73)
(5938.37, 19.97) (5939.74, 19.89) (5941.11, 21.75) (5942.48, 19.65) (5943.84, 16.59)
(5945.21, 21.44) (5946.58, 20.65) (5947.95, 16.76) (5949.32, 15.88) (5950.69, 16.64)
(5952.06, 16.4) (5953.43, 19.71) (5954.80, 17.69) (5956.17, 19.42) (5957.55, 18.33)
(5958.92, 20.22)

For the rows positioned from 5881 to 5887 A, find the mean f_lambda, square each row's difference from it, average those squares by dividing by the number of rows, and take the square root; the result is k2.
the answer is 2.4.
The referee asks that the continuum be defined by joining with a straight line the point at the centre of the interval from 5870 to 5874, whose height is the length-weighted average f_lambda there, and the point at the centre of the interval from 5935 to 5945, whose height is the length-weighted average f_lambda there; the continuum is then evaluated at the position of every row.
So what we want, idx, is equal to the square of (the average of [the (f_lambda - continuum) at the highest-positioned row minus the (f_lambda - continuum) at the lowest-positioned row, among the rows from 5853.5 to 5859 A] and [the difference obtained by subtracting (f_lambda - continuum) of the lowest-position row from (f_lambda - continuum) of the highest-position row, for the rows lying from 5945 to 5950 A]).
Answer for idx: 7.5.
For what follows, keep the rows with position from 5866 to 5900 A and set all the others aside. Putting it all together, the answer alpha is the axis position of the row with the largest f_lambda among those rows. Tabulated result 5883.93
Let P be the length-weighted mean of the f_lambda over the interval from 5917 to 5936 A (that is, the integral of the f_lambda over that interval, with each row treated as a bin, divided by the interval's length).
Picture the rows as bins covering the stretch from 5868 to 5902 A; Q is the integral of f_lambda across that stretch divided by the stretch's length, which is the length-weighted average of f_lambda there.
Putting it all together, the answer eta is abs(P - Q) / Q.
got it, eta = 0.02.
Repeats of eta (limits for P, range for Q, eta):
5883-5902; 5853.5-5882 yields 0.07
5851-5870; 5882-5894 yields 0.05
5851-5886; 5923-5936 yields 0.02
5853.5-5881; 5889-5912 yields 0.05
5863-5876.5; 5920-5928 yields 0.07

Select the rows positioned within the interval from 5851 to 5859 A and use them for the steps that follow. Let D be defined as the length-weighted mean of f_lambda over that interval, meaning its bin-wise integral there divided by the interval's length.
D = 19.0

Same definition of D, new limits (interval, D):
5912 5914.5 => 15.5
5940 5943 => 20.6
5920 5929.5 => 18.7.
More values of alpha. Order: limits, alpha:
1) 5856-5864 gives 5862.29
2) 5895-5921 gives 5911.09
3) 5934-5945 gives 5941.11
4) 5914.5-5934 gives 5924.71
